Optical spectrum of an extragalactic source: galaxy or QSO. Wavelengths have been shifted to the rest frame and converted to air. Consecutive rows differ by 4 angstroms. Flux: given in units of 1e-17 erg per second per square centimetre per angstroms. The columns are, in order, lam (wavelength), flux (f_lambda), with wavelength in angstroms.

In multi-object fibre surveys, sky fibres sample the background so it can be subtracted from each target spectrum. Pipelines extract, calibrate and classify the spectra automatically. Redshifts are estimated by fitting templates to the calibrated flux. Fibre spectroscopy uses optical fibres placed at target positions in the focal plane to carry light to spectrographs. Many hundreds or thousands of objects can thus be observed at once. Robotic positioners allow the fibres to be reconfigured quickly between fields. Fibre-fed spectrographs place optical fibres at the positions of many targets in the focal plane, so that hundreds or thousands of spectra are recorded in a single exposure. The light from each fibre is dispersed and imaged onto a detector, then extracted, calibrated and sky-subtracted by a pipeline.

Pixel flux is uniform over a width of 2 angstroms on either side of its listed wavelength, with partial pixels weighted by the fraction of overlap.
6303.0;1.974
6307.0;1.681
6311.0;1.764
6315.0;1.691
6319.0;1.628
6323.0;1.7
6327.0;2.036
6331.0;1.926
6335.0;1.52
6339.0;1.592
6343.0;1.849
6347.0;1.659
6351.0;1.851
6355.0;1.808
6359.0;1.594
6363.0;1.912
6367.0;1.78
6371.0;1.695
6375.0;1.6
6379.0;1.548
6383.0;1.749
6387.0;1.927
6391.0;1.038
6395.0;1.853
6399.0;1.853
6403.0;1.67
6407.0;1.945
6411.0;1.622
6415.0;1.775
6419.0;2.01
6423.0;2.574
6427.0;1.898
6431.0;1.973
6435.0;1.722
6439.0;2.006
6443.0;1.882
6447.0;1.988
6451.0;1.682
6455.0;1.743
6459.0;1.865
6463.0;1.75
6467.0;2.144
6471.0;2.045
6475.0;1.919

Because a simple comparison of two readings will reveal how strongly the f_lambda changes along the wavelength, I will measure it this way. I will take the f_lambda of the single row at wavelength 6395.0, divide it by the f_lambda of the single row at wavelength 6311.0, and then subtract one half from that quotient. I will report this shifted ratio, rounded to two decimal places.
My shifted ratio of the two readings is 0.55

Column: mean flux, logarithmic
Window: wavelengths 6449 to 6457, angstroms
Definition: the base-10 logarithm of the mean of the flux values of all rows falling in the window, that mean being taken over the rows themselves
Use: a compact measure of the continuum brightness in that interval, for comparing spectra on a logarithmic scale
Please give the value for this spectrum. 0.234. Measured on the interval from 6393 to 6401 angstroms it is 0.268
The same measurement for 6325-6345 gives 0.252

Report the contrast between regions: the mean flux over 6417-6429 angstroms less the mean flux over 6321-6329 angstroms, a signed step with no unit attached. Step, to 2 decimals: 0.29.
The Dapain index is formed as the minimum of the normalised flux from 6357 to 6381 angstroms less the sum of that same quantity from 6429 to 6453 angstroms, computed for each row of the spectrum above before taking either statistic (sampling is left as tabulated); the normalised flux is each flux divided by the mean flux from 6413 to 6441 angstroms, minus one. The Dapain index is 0.13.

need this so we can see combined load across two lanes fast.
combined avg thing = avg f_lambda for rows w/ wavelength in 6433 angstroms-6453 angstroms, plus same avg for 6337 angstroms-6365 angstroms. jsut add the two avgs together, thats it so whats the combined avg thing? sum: 3.61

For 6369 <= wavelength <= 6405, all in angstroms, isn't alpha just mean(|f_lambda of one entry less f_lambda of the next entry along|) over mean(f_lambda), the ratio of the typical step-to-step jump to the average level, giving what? 0.182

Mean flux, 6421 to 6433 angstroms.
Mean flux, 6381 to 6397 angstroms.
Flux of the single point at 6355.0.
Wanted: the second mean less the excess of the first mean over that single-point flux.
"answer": 1.30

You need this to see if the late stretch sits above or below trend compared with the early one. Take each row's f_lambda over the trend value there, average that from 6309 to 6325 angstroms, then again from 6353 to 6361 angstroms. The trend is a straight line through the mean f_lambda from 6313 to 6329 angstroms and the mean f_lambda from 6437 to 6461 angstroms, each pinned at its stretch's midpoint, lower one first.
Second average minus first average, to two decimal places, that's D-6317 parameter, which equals -0.01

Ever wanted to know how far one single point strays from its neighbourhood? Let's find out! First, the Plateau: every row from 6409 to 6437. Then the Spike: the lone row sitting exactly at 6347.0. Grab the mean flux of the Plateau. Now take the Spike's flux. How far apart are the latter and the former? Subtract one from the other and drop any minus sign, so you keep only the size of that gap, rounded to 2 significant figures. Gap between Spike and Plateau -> 0.28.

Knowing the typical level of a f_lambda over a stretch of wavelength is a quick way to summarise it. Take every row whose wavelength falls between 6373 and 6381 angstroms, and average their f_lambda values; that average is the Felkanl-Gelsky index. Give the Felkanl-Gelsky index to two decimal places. 1.57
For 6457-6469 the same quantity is 1.92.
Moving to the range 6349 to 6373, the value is 1.77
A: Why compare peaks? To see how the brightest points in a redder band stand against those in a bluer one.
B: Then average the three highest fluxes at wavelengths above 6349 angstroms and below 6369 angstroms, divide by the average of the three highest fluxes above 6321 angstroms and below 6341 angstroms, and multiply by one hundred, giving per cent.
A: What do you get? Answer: 98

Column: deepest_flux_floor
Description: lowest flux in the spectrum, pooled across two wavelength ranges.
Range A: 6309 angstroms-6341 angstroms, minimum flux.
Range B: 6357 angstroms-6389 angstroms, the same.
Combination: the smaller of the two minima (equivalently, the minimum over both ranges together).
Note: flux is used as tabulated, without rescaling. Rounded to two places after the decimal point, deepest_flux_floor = 1.52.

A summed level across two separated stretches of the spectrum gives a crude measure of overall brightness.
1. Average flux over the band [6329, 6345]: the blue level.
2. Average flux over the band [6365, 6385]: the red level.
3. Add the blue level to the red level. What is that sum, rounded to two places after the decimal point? 3.40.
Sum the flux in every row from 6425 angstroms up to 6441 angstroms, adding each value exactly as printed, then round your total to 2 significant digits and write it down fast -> 7.6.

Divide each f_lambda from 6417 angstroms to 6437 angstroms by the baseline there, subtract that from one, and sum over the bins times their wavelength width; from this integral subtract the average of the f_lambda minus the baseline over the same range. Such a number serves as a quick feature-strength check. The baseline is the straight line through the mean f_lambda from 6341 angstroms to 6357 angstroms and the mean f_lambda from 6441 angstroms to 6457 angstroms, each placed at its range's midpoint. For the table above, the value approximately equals -2.6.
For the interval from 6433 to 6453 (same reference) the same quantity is -0.4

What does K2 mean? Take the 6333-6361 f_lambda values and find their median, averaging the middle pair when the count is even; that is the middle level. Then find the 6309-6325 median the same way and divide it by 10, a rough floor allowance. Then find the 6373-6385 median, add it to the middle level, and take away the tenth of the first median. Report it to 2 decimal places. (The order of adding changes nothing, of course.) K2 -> 3.09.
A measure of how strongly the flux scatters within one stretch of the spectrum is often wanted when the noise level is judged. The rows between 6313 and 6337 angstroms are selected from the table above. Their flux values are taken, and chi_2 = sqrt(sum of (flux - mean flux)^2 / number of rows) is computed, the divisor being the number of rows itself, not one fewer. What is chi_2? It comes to 0.18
